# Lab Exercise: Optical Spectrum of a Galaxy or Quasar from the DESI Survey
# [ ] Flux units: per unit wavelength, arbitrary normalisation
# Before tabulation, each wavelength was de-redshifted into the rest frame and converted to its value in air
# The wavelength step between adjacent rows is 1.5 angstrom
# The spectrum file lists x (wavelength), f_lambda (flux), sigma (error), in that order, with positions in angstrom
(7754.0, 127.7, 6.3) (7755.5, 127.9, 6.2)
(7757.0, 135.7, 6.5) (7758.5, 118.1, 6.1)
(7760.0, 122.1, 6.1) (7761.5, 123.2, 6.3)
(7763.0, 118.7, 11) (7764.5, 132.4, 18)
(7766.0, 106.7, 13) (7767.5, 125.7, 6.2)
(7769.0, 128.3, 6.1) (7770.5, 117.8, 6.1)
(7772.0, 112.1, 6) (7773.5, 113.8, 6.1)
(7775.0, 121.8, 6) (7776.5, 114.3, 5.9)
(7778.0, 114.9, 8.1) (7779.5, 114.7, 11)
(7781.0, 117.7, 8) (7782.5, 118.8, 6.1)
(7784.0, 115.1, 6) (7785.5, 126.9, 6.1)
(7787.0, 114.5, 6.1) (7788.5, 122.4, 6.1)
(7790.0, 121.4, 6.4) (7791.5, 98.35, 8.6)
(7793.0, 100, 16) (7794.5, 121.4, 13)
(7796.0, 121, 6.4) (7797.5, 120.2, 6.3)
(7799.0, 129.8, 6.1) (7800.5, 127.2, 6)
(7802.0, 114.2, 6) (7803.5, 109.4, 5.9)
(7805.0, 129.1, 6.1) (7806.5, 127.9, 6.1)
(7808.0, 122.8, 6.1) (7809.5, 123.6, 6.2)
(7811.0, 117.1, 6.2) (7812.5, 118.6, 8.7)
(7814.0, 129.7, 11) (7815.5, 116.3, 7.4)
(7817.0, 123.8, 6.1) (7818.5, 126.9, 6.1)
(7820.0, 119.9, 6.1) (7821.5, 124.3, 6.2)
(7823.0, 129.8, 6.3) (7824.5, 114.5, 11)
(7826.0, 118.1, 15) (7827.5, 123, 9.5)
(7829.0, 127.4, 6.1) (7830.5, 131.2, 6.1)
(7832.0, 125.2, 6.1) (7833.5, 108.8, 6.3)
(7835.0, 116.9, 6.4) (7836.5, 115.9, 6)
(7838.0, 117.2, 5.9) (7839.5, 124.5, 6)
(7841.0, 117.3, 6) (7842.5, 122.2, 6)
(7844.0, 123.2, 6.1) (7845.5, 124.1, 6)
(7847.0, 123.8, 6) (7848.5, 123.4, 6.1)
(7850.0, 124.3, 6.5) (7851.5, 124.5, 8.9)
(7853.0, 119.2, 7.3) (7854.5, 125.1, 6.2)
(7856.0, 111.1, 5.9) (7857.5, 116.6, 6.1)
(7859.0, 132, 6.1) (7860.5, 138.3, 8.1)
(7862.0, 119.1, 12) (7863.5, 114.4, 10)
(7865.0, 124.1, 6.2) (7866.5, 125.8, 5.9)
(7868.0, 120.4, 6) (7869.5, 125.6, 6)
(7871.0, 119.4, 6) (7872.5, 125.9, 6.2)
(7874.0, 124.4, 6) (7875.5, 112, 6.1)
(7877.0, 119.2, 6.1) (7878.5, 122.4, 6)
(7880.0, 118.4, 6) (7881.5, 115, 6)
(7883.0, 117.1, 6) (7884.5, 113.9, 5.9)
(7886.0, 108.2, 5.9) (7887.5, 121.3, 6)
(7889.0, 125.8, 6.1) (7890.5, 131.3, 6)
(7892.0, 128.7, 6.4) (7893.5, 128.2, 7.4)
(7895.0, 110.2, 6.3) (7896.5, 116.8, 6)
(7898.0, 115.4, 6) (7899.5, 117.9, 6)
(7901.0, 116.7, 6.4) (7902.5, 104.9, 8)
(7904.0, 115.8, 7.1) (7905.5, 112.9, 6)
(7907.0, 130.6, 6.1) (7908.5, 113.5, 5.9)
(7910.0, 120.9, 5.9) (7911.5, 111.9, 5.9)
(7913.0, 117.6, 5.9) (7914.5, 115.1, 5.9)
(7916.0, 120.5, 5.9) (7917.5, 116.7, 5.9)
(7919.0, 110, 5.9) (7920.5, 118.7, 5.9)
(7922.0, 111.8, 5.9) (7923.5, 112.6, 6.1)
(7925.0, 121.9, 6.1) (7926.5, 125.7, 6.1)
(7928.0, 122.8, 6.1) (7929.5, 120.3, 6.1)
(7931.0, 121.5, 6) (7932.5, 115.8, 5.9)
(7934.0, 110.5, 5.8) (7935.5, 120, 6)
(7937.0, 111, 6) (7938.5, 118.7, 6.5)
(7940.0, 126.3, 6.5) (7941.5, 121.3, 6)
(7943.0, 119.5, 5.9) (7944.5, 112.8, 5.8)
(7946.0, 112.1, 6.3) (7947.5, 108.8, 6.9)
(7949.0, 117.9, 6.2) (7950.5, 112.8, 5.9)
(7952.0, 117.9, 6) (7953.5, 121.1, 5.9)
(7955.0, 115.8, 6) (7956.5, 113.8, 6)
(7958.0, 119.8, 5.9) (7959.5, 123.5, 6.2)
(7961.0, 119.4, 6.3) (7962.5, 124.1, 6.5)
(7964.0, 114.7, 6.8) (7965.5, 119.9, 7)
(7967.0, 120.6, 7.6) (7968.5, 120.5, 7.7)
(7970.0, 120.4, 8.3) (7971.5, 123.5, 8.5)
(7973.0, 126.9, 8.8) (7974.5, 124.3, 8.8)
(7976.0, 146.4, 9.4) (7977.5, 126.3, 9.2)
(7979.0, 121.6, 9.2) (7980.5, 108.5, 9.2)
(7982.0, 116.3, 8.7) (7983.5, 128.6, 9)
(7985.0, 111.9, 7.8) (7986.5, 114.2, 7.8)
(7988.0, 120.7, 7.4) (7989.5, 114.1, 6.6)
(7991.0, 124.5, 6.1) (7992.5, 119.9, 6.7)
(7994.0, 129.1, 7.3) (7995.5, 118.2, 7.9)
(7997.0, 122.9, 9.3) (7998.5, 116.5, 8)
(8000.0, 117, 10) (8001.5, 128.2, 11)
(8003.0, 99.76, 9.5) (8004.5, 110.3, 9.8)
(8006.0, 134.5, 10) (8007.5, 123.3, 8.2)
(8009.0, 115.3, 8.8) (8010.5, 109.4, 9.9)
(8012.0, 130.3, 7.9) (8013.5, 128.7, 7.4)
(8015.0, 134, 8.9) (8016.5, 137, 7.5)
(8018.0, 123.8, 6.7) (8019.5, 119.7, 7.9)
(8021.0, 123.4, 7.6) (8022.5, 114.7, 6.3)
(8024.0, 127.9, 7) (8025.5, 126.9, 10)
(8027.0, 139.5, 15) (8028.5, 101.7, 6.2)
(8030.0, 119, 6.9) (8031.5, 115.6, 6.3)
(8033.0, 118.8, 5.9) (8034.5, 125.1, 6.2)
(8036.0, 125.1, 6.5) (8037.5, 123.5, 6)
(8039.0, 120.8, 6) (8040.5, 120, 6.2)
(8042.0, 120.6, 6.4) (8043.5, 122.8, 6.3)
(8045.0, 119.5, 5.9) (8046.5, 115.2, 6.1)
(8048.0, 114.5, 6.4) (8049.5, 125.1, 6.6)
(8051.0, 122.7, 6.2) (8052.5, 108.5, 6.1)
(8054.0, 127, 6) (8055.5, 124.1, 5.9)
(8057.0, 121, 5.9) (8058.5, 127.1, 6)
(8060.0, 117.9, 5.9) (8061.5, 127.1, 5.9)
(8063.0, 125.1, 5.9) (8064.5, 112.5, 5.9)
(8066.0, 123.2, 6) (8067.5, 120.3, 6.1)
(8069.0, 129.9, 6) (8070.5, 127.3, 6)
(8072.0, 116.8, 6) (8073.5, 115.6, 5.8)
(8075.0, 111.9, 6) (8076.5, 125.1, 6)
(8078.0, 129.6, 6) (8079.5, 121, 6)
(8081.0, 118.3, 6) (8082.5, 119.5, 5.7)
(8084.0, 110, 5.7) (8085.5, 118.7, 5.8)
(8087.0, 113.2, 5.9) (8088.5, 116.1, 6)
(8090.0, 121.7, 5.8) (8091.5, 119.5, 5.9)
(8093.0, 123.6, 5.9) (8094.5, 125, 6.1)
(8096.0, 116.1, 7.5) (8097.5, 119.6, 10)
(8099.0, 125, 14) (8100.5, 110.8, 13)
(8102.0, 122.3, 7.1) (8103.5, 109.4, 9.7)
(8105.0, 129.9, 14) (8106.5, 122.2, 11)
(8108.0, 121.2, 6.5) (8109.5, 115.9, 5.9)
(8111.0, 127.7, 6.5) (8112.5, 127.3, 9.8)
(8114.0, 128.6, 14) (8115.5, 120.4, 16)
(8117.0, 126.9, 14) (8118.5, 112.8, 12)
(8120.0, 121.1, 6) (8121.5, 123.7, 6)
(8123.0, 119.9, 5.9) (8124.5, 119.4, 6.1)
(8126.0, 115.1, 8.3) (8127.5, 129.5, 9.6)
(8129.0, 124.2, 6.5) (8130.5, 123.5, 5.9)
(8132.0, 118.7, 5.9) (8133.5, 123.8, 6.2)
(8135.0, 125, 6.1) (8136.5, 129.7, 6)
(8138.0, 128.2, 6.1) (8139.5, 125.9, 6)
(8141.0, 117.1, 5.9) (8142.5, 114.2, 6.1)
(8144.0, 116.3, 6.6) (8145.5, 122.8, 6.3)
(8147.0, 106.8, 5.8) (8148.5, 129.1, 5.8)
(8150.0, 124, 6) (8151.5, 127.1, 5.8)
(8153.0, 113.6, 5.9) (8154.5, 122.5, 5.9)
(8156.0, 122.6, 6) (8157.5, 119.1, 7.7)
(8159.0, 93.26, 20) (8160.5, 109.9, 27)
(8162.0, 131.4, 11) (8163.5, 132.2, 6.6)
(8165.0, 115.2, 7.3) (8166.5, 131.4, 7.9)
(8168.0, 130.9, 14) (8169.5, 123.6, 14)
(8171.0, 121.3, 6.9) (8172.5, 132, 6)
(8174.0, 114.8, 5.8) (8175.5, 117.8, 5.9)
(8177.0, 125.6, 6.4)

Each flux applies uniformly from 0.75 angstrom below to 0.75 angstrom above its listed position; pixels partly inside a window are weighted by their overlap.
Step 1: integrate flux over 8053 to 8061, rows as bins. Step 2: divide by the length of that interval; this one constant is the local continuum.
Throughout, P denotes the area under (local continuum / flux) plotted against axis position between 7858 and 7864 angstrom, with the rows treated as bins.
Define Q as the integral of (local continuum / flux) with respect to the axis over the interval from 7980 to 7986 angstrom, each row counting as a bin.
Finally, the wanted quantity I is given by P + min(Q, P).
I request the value 11.8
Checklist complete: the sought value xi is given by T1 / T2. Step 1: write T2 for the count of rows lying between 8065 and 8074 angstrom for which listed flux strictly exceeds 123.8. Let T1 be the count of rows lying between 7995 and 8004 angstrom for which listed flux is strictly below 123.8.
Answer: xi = 2.5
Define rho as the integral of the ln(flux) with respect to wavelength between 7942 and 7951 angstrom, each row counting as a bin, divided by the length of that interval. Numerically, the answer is 4.74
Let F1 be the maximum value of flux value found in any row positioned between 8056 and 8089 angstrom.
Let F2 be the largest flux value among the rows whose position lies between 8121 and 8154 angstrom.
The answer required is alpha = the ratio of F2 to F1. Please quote 1.00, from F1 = 129.9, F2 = 129.7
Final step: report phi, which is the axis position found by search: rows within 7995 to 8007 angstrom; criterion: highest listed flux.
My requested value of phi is 8006.0 angstrom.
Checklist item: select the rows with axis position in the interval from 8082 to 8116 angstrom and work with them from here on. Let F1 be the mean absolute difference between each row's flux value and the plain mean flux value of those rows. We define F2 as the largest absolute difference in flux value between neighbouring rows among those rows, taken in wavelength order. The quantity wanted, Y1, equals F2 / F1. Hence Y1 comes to 4.45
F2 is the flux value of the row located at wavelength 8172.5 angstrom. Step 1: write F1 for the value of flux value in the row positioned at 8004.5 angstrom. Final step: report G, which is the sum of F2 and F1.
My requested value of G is 242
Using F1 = 110.3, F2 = 132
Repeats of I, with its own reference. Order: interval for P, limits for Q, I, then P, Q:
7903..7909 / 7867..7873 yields 12.3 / 6.3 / 6.02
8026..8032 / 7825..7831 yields 12.2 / 6.3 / 5.95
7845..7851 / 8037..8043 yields 11.9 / 6.0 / 6.09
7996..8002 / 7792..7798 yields 12.2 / 6.1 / 6.48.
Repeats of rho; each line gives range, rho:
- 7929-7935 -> 4.76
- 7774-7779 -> 4.76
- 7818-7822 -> 4.82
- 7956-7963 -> 4.79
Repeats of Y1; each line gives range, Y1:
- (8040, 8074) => 4.25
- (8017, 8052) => 8.14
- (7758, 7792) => 4.85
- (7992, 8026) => 4.02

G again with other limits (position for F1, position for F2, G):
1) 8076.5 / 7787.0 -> 240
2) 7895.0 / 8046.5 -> 225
